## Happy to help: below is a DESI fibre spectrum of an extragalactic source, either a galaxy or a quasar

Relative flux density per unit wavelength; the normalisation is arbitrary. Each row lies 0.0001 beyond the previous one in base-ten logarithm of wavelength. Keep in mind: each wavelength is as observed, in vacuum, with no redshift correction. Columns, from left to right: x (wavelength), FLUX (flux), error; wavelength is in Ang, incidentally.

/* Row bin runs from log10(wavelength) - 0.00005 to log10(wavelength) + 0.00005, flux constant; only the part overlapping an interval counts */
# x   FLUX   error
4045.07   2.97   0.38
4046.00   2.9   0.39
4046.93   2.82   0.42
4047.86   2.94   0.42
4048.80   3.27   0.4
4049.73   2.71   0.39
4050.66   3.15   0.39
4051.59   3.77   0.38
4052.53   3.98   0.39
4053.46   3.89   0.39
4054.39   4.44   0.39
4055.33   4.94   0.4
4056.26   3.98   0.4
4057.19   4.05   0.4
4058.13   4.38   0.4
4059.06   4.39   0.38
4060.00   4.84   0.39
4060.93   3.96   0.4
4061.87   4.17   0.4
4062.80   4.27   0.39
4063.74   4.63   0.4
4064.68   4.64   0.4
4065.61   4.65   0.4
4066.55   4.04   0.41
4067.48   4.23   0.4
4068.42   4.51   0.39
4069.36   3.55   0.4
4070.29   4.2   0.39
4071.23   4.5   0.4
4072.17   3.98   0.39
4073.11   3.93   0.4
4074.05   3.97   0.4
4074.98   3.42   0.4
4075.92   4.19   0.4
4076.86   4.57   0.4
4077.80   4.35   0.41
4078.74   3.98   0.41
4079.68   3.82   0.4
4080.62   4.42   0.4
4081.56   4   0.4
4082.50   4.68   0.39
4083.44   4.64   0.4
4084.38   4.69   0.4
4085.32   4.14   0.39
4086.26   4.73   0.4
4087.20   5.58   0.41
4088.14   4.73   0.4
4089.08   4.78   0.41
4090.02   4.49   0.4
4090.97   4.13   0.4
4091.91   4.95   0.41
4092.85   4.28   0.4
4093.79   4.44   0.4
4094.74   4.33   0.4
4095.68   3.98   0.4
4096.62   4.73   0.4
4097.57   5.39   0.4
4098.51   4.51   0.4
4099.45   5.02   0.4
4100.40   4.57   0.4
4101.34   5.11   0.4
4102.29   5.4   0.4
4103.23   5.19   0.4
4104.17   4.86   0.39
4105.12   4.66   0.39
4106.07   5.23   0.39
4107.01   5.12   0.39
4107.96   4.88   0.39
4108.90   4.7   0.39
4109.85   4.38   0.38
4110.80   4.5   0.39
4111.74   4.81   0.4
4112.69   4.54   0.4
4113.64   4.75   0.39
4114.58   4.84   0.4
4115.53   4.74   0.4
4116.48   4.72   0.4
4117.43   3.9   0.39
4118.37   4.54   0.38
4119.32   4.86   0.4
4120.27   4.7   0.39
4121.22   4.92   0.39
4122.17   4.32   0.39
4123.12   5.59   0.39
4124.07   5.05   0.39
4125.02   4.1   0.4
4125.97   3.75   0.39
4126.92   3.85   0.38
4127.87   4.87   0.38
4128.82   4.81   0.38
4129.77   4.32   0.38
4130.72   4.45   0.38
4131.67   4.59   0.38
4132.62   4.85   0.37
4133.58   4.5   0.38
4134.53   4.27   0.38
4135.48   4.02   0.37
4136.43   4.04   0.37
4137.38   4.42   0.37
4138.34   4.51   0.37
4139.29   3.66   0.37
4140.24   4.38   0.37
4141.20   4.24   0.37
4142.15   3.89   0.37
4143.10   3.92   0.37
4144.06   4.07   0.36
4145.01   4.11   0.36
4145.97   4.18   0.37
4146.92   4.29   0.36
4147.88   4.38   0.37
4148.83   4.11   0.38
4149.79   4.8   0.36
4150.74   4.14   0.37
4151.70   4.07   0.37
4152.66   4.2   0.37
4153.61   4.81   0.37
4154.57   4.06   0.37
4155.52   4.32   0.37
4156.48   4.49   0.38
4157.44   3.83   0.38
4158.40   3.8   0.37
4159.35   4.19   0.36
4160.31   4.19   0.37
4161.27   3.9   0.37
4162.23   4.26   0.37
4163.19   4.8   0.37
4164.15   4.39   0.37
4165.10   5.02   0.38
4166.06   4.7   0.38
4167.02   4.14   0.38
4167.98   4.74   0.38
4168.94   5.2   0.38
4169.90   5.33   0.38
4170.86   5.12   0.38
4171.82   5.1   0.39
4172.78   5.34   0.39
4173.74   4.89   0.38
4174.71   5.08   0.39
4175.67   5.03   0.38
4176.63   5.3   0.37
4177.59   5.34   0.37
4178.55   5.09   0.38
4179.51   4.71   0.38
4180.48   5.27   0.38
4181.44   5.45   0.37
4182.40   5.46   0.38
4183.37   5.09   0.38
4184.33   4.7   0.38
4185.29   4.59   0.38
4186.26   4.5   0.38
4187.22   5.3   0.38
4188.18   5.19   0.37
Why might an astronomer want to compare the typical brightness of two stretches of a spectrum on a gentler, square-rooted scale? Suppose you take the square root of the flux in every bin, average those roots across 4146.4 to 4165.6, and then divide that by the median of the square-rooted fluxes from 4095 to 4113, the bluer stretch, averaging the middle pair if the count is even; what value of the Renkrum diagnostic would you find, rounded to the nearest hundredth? 0.95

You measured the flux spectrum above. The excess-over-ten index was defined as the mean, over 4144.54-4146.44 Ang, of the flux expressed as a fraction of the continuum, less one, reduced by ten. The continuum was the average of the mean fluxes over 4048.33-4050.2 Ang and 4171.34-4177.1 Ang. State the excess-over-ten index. -10.0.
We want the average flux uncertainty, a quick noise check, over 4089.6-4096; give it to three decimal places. 0.401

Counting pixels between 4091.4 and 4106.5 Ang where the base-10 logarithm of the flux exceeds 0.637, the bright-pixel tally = 13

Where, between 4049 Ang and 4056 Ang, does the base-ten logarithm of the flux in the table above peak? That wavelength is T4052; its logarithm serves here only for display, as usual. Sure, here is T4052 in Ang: 4055.33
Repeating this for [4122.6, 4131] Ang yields 4123.12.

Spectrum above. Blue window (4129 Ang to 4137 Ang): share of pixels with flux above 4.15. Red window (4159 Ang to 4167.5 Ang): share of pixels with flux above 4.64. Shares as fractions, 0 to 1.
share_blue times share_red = 0.25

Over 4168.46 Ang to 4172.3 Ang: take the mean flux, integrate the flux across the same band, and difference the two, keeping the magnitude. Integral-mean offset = 14.7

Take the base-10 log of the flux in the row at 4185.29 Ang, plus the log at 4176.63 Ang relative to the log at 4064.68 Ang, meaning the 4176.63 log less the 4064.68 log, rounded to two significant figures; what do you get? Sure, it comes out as 0.72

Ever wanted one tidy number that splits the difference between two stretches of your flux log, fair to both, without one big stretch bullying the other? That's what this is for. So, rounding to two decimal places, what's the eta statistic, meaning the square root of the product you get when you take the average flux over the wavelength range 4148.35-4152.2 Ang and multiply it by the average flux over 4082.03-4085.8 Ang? 4.41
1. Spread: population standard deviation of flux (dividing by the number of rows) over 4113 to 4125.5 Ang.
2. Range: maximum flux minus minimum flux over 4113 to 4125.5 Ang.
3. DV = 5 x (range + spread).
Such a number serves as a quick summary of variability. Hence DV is 10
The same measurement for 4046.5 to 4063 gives 14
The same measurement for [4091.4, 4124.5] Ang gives 10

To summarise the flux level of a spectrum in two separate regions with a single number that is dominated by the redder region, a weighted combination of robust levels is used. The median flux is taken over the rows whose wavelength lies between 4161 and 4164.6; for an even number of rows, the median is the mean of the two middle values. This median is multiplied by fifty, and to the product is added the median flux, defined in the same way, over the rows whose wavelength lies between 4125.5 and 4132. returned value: 221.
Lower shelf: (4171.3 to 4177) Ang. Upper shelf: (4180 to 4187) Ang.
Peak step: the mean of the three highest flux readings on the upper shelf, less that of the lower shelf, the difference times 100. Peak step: 15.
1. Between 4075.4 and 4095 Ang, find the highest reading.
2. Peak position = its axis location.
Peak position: 4087.20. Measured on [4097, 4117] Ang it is 4102.29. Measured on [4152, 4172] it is 4169.90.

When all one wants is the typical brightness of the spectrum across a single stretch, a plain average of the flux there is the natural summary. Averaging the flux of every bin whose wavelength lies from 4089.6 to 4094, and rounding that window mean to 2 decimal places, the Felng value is 4.46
